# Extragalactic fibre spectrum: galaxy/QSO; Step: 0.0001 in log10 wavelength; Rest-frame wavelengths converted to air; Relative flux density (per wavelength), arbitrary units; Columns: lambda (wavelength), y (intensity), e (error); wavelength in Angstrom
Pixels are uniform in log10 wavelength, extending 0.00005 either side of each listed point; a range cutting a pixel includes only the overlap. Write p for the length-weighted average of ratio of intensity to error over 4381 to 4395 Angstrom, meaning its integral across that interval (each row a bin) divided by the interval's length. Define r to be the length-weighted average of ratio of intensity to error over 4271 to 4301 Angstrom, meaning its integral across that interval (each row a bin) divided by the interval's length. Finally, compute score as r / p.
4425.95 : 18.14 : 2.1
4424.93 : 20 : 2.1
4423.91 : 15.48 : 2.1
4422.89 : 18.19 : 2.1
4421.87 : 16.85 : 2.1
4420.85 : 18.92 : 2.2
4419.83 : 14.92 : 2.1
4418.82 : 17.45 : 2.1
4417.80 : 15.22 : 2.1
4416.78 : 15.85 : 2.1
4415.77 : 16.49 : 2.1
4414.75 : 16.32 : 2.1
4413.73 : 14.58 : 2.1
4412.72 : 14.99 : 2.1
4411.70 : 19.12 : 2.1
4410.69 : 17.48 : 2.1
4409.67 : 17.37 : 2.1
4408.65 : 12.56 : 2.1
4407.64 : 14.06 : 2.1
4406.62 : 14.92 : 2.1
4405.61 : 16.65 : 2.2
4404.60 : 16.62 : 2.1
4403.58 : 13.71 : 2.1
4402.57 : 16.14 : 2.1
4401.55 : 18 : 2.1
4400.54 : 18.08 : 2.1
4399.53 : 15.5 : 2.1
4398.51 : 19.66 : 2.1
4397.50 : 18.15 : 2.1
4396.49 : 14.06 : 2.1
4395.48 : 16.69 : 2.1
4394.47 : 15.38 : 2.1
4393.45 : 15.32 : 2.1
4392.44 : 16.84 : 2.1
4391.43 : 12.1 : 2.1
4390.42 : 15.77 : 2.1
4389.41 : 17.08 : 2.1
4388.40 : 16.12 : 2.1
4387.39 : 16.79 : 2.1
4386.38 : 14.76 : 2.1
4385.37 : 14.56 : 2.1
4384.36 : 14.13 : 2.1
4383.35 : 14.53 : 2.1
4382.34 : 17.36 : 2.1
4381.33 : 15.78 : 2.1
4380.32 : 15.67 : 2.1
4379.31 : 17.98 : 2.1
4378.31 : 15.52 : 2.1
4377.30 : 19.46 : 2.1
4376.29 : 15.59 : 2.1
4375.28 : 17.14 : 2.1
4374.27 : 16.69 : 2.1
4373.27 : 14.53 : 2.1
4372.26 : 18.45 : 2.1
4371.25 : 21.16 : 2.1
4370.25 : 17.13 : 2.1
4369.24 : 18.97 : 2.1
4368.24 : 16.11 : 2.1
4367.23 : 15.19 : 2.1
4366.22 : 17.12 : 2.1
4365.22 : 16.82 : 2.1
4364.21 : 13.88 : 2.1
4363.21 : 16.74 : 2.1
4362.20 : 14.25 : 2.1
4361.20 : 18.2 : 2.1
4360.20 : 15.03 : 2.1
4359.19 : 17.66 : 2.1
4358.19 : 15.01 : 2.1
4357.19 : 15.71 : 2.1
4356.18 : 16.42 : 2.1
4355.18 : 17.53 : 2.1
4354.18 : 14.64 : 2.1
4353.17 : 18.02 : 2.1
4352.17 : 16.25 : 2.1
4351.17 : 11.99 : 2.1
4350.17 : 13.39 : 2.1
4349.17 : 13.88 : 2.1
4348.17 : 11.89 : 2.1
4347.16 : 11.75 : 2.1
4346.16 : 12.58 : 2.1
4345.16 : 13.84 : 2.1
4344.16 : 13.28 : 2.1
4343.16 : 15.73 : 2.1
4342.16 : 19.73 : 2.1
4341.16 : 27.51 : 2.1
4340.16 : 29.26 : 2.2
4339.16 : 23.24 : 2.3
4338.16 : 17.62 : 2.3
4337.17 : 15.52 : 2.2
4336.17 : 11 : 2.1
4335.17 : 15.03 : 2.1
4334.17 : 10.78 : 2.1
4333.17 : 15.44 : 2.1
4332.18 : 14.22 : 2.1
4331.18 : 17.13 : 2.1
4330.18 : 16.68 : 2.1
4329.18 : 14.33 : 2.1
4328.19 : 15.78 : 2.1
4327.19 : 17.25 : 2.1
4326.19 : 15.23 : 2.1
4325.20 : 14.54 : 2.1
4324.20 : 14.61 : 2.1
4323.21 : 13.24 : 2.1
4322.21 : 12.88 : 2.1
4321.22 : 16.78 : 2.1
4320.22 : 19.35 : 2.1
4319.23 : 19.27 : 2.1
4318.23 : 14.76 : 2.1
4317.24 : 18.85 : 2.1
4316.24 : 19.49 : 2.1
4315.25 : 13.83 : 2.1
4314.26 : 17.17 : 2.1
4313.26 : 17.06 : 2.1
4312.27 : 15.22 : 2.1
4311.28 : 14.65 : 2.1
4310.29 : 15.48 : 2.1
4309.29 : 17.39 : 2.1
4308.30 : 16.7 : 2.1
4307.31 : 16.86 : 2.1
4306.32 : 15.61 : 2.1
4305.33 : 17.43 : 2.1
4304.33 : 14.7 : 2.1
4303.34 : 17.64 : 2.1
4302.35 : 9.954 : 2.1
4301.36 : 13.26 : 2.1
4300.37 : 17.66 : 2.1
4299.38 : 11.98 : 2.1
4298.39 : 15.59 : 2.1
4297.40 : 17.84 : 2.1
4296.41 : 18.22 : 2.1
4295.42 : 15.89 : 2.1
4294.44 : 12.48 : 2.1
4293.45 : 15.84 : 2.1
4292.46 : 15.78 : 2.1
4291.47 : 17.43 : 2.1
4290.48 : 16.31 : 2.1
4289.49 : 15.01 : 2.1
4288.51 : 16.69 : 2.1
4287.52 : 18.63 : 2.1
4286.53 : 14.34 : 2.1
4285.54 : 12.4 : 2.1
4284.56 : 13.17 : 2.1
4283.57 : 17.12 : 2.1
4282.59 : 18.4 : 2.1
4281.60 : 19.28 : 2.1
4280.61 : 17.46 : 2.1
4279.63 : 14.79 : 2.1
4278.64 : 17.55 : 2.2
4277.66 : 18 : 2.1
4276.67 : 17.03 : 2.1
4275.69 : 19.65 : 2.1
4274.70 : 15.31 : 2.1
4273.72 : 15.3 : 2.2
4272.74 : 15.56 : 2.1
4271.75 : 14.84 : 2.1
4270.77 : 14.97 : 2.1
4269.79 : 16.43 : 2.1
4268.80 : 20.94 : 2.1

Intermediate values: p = 7.4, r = 7.67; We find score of 1.04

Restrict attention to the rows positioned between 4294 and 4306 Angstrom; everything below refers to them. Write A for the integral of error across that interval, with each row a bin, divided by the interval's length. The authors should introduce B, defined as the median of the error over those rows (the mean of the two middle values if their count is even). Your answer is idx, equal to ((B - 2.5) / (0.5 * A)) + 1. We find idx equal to 0.619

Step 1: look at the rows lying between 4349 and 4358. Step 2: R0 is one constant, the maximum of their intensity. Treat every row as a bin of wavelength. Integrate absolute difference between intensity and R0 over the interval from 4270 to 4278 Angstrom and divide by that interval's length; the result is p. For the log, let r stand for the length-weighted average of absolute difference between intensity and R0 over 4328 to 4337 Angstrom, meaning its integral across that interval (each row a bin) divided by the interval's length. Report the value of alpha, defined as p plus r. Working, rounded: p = 2.1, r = 3.5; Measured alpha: 5.66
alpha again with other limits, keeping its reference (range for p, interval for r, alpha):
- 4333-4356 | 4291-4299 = 6.33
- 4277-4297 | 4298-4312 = 4.68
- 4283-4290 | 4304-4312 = 4.74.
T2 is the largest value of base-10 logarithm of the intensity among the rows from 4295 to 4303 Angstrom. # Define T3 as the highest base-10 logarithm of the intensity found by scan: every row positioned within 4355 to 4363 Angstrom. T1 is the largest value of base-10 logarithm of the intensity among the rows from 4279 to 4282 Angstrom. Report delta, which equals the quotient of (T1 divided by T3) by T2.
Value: 0.809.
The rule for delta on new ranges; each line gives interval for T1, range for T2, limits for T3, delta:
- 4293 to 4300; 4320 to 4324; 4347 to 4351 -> 0.858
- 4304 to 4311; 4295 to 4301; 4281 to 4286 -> 0.766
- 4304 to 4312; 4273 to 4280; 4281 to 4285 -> 0.747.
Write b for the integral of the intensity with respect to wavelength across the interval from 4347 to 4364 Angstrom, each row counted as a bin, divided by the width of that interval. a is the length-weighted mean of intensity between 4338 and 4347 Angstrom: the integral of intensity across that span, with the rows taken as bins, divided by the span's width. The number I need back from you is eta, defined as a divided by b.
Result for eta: 1.24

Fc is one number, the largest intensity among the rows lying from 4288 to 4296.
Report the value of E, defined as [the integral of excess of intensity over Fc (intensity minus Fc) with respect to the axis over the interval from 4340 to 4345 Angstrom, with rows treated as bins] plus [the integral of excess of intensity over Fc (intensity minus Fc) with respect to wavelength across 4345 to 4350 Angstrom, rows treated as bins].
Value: -10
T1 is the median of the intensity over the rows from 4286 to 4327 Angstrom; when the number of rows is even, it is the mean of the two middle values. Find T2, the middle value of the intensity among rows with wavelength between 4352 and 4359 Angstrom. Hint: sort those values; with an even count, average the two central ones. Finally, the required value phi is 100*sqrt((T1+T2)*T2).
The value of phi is 2284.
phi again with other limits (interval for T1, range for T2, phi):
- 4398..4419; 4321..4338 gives 2171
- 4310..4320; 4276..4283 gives 2436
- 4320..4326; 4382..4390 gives 2153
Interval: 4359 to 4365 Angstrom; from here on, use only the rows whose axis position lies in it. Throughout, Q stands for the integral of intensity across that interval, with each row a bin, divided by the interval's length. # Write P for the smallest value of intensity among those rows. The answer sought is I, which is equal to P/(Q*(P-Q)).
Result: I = -0.431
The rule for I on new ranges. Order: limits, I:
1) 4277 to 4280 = -0.427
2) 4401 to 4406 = -0.335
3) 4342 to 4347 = -0.453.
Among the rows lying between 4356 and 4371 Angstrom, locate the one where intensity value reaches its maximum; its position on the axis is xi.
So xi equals 4369.24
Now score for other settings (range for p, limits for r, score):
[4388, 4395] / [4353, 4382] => 1.07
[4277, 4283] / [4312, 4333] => 0.92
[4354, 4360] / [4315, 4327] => 1.00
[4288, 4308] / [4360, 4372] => 1.08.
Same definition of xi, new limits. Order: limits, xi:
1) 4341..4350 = 4341.16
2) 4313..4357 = 4340.16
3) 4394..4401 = 4398.51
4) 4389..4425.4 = 4424.93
